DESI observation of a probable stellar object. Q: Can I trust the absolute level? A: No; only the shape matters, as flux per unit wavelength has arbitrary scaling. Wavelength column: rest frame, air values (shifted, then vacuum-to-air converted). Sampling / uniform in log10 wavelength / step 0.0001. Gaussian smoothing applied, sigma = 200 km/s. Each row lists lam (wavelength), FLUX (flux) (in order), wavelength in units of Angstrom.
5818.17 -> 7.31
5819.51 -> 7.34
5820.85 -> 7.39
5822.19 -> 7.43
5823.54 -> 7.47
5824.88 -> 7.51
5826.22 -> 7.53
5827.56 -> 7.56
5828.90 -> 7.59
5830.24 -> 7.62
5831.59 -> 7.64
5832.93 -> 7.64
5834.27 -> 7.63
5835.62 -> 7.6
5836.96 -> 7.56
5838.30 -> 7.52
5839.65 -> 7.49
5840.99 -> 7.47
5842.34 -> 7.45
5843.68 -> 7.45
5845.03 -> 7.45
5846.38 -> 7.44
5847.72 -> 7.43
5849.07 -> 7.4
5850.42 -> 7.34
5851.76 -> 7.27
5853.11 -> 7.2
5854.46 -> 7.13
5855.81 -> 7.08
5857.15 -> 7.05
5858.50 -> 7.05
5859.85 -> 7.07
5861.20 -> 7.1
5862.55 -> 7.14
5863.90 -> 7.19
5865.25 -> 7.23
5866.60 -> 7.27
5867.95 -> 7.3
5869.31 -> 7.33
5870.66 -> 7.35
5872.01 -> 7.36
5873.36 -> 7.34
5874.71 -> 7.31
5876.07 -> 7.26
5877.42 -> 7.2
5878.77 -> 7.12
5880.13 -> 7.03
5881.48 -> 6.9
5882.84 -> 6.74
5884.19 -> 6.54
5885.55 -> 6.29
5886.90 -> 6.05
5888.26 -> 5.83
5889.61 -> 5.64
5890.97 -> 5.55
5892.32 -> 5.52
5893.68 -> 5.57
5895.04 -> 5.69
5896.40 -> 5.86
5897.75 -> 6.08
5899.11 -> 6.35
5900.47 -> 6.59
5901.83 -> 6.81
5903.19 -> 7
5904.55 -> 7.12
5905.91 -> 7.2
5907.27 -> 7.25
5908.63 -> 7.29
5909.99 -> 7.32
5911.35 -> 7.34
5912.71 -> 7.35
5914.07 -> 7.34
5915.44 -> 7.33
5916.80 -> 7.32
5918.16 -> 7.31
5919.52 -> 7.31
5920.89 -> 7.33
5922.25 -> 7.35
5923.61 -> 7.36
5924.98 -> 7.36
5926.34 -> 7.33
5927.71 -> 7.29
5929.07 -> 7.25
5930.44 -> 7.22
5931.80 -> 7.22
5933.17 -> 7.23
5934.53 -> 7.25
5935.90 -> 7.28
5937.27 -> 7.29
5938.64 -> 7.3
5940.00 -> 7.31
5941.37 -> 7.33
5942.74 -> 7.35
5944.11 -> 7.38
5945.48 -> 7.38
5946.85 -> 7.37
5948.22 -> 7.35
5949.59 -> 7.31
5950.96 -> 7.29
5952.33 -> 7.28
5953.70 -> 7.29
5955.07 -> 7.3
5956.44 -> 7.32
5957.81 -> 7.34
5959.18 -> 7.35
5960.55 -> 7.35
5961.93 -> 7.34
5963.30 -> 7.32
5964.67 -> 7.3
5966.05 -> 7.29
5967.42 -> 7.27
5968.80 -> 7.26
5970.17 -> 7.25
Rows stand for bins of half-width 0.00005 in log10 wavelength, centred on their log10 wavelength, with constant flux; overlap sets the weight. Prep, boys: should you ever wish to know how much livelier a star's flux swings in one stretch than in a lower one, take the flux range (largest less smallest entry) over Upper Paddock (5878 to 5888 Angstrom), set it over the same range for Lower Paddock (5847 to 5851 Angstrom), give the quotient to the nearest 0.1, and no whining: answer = 11.9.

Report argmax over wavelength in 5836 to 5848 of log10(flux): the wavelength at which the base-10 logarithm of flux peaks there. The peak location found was 5836.96 Angstrom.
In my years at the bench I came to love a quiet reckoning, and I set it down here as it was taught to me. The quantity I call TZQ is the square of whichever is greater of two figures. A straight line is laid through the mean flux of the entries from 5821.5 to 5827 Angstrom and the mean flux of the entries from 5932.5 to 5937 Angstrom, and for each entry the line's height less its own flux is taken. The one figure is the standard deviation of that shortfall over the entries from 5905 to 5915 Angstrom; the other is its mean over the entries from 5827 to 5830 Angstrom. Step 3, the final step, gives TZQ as 0.00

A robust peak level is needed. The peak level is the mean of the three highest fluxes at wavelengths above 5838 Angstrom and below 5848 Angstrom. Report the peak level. 7.49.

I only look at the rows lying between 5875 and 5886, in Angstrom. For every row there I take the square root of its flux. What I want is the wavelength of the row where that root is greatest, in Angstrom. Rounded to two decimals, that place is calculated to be 5876.07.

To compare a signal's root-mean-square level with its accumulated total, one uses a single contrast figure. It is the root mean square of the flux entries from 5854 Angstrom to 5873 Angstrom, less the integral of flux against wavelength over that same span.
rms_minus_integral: -129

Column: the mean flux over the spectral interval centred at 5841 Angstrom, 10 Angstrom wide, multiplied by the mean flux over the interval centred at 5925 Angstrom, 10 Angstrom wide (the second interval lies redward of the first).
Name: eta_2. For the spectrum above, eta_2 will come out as 54.8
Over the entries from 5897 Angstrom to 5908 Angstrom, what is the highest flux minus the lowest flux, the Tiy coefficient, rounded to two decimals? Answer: 1.17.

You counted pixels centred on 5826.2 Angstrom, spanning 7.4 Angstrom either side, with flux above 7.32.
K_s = 11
